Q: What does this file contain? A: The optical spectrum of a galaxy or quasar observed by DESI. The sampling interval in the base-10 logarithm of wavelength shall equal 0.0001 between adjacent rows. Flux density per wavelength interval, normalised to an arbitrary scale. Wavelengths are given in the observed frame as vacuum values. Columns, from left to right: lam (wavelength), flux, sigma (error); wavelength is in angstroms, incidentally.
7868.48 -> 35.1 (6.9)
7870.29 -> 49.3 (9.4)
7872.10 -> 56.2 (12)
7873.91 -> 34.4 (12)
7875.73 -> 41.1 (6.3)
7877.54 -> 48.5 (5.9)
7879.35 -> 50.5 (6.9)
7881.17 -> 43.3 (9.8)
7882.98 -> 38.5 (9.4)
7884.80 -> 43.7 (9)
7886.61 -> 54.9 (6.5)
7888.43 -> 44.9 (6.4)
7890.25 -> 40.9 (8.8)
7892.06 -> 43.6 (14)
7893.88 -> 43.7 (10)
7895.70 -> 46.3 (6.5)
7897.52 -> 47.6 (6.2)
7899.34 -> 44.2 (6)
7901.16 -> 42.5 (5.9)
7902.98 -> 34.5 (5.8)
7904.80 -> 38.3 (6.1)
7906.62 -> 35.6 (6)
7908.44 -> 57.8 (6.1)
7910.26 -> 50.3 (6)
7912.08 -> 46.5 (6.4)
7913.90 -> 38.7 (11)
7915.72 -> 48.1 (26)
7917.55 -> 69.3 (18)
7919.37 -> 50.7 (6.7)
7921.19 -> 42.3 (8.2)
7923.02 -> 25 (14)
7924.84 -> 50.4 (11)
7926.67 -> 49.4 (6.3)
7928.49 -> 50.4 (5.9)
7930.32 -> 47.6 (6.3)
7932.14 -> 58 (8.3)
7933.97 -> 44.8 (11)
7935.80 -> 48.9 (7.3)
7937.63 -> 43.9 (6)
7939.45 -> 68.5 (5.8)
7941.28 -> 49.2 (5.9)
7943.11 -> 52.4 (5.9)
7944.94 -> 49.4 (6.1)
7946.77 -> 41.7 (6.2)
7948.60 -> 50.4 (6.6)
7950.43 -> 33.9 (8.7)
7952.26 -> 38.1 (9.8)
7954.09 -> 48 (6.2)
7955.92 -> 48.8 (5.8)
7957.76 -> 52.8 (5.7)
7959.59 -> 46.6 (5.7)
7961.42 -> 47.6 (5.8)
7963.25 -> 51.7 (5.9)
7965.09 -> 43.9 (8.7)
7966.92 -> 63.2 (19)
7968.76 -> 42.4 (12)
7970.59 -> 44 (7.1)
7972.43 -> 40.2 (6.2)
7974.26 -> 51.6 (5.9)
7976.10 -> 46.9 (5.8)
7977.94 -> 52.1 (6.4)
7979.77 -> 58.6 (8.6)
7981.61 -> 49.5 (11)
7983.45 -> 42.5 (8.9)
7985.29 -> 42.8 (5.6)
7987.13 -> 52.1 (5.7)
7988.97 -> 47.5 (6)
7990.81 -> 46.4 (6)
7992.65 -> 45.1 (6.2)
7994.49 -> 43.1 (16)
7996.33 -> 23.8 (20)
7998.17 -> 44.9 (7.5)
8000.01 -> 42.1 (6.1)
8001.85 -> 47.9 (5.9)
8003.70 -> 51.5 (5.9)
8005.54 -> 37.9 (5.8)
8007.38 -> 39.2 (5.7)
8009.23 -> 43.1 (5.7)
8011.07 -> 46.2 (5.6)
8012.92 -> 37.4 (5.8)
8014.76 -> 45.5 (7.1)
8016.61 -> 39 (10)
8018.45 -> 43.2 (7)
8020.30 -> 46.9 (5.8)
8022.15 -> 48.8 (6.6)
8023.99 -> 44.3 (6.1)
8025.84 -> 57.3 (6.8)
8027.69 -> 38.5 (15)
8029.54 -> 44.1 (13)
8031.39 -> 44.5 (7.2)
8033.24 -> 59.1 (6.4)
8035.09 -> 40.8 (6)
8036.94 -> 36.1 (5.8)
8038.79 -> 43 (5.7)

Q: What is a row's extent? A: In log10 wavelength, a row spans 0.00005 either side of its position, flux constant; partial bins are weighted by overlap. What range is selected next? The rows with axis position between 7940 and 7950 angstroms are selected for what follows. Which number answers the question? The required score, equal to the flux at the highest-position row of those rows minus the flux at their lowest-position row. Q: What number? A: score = 1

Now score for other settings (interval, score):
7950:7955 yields 14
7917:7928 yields -20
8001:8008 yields -9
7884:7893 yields 0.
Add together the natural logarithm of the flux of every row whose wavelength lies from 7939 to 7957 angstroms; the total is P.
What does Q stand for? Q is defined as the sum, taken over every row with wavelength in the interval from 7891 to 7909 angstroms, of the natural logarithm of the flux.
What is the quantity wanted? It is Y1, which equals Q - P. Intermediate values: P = 38.6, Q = 37.6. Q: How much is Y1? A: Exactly -1.0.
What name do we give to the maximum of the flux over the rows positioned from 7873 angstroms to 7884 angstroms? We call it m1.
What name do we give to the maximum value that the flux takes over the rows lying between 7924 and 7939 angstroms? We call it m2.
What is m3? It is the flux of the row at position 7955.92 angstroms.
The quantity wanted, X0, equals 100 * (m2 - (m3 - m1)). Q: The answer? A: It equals 5970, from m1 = 50.5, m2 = 58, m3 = 48.8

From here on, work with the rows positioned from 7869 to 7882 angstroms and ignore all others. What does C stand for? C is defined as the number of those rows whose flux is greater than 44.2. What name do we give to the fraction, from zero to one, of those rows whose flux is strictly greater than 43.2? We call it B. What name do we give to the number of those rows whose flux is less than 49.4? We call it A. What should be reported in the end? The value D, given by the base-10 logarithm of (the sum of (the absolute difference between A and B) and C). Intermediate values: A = 5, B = 0.71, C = 4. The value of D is 0.92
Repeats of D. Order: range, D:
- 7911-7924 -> 0.93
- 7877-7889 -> 0.91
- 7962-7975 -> 0.80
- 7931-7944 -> 0.95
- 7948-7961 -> 0.97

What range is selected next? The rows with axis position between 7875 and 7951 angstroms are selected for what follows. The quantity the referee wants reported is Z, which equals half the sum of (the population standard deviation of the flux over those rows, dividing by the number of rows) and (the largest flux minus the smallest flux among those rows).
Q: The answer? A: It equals 26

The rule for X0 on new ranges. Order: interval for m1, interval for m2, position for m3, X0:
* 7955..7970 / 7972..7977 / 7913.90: 7610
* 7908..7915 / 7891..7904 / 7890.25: 6450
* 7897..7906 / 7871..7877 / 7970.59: 5980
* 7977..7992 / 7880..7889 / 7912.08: 6700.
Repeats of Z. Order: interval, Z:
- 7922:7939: 21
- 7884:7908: 13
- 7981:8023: 17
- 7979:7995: 11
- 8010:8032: 12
